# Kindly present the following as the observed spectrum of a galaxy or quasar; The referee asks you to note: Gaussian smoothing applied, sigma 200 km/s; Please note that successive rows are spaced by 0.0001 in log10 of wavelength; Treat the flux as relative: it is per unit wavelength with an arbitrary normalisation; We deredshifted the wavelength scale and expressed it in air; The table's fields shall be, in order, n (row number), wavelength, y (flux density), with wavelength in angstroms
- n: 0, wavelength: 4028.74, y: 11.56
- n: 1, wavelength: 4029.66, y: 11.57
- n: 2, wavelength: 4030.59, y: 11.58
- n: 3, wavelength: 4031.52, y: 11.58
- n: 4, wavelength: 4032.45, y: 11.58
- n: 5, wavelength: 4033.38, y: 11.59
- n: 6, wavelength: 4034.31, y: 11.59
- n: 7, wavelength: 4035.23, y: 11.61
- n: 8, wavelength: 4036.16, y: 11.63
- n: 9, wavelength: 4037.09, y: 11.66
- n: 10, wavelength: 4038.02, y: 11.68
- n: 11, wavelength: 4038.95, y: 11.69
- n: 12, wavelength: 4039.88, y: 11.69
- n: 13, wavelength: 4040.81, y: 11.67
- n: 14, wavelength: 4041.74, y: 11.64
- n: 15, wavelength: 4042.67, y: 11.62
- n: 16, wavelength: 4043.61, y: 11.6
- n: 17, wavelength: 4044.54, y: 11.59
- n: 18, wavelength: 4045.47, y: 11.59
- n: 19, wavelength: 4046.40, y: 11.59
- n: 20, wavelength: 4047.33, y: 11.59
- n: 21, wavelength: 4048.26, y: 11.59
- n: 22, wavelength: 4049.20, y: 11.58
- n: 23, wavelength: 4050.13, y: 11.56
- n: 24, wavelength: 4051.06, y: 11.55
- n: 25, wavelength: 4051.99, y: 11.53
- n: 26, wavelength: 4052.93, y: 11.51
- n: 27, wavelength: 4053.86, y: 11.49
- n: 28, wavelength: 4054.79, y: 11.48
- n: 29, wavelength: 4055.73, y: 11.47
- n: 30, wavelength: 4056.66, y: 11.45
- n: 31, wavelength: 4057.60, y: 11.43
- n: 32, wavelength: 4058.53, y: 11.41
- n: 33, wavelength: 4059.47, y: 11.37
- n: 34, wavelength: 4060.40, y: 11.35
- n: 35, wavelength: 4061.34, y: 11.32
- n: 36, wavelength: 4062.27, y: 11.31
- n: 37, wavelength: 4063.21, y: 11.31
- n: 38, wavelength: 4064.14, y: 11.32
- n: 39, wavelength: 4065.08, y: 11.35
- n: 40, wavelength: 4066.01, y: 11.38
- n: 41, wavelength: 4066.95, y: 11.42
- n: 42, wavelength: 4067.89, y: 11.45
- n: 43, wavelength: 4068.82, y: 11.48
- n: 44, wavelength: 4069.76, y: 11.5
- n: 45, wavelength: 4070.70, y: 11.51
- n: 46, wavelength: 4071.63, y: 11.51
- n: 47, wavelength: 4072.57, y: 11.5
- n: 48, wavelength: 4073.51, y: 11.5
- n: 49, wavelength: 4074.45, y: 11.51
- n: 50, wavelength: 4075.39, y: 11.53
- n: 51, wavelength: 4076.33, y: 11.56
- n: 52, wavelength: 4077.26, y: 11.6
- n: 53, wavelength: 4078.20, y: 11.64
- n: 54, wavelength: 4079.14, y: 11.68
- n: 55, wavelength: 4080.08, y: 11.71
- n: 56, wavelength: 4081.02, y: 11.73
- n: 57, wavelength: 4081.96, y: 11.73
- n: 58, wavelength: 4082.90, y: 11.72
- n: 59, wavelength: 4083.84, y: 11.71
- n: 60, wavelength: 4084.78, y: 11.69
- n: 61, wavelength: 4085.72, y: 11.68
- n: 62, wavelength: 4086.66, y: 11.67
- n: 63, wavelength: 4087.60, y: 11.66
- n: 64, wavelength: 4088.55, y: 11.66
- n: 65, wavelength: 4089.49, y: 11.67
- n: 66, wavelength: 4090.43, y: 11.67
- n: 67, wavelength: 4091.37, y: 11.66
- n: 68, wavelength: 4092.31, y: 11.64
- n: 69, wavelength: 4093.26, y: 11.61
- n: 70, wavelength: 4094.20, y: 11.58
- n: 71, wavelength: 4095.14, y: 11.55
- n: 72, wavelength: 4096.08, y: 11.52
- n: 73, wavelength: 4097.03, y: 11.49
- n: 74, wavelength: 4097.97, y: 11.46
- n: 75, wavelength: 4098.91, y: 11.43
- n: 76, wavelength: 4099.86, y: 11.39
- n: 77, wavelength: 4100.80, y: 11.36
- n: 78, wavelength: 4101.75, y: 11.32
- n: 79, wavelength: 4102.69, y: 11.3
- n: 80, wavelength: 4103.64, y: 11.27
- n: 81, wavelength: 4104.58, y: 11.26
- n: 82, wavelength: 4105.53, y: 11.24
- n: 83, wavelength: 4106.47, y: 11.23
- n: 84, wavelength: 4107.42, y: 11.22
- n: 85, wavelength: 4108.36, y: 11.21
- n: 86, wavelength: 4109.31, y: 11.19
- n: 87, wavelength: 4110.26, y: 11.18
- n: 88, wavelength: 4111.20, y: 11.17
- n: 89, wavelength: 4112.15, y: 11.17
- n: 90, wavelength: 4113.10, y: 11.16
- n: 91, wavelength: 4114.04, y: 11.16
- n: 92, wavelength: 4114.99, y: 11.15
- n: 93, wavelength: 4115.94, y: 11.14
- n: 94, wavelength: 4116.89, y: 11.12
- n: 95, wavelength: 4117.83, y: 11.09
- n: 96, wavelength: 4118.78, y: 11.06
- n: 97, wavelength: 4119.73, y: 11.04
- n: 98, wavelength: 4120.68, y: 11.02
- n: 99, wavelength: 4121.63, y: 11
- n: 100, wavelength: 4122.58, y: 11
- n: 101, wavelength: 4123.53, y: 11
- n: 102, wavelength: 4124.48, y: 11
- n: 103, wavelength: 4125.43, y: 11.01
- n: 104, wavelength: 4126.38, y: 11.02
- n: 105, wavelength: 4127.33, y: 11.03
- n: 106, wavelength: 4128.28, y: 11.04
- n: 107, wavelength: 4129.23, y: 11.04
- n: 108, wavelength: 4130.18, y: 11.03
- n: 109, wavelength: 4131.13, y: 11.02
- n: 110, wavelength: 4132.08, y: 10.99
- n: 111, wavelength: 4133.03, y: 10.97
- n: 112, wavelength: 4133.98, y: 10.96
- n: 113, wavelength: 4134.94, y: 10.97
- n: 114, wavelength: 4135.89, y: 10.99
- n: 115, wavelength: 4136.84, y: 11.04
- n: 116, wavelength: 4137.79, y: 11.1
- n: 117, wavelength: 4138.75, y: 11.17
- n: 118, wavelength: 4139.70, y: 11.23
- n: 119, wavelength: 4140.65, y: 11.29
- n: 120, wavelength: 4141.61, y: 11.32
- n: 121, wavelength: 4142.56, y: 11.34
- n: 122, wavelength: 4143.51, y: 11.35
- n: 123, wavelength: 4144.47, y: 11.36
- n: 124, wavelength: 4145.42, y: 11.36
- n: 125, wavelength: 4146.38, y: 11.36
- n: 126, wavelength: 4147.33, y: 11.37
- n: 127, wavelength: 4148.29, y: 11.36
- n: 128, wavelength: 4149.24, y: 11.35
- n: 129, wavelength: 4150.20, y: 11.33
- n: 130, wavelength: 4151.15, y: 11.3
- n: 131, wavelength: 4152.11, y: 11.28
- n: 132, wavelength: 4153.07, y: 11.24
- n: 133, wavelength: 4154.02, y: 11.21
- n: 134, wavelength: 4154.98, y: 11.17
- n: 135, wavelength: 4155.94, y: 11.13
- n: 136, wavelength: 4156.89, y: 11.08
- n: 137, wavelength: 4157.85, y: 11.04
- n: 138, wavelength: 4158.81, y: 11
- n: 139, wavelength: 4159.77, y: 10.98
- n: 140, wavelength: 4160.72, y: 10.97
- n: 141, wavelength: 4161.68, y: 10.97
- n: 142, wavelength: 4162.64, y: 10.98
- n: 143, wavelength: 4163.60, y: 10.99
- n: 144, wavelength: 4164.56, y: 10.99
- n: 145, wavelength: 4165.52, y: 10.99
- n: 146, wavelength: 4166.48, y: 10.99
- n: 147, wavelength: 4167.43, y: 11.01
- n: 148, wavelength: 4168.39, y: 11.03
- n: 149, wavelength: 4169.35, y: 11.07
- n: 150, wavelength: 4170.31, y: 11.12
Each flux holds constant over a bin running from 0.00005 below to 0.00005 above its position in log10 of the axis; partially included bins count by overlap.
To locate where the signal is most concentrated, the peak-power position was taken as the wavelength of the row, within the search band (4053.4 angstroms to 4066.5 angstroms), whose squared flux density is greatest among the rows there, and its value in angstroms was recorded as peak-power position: 4053.86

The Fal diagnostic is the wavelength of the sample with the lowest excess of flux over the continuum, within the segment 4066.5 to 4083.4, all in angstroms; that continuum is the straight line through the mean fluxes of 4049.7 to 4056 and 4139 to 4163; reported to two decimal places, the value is 4066.95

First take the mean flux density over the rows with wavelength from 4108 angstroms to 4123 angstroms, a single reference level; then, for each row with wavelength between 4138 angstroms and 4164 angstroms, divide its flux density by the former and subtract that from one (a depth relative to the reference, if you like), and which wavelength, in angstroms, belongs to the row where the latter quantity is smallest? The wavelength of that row 4147.33 angstroms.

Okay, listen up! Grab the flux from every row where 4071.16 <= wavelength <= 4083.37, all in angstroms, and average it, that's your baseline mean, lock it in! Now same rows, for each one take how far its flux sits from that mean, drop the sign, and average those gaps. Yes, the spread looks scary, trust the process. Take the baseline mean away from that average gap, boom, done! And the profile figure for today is -11.5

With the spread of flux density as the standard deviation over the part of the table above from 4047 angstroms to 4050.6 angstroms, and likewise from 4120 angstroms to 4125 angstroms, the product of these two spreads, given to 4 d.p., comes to 0.0001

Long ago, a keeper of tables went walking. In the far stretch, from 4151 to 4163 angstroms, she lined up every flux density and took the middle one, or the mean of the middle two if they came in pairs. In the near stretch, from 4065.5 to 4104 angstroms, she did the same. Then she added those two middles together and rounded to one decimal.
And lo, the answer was 22.6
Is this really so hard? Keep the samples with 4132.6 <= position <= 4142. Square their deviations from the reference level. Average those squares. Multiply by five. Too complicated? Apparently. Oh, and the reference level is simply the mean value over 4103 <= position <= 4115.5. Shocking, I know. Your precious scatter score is 0.13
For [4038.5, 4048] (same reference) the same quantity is 0.92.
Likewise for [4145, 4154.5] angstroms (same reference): 0.08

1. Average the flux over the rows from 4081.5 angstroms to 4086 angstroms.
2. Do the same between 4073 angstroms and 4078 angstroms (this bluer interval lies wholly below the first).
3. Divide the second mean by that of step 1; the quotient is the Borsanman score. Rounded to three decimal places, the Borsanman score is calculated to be 0.986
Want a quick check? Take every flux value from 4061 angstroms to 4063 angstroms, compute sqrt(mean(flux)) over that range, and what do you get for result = 3.36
